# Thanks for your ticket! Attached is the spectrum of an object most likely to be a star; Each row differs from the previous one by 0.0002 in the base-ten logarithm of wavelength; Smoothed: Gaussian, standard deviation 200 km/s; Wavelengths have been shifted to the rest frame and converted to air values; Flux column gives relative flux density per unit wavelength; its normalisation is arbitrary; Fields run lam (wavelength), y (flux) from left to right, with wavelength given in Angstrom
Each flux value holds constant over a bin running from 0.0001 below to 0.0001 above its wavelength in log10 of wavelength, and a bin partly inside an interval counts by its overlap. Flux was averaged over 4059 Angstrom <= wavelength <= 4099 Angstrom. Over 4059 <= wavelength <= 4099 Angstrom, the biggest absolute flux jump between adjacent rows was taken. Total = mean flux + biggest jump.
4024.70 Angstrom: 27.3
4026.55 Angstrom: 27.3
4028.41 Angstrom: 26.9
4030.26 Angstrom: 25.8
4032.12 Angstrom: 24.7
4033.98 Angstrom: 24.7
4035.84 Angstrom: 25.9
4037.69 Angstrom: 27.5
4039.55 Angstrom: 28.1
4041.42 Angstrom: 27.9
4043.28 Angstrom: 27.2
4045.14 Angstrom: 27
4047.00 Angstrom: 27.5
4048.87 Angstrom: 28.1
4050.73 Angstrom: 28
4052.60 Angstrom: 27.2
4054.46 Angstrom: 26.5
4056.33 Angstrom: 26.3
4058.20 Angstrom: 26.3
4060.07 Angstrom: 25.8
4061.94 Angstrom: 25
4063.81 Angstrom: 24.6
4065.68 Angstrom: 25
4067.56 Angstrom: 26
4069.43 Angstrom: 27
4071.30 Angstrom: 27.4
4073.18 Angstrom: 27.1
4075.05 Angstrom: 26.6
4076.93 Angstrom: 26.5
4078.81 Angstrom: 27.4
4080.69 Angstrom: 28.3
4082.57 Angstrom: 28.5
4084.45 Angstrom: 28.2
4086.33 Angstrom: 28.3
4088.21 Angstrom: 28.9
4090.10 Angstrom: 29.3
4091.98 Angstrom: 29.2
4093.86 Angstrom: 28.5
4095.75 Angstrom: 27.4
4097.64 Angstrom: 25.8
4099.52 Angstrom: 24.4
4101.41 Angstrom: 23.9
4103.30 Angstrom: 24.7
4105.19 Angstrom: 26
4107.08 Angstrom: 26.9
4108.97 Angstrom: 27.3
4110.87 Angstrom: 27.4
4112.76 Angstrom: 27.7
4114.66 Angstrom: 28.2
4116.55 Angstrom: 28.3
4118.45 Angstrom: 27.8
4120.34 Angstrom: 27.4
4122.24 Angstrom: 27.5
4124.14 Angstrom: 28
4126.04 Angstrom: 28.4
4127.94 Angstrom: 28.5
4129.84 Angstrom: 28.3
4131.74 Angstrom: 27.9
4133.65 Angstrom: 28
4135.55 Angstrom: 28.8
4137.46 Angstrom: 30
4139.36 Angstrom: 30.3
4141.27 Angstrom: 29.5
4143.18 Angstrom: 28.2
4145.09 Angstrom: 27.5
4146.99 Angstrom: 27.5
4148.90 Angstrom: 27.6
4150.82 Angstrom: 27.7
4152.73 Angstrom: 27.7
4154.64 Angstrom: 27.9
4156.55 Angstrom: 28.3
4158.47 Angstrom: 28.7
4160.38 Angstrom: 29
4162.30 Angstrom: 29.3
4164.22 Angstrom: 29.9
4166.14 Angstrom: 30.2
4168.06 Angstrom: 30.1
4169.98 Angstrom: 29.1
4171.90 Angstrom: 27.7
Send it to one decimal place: 28.8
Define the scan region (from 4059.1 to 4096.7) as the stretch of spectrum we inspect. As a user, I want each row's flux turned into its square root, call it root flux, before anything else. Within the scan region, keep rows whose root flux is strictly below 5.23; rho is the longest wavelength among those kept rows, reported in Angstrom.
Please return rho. 4076.93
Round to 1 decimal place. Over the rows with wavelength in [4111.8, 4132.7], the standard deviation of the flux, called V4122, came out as 0.4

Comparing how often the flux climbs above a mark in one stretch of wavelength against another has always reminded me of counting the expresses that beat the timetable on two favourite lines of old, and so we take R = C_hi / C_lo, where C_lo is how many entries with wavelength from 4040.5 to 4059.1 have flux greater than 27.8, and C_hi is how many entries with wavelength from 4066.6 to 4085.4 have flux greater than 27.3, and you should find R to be 1.7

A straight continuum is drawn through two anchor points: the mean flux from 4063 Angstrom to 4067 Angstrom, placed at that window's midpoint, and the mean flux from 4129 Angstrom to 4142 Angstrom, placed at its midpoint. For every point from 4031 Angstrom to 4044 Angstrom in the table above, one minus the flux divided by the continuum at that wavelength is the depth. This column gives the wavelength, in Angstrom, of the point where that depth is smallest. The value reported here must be 4039.55 Angstrom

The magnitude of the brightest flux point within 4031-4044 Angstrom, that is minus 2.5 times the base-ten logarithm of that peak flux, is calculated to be -3.62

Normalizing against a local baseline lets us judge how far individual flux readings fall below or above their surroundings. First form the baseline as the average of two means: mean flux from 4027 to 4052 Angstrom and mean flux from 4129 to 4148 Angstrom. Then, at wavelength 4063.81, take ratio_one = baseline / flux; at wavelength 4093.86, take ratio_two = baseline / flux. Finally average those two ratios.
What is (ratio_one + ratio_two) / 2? 1.05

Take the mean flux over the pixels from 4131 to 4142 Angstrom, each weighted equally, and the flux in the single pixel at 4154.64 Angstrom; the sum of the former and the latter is 57.0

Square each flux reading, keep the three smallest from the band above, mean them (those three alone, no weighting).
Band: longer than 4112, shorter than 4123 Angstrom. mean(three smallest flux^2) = 758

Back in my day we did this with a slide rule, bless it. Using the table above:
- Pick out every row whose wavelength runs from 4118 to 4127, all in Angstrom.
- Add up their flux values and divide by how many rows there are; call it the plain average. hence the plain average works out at 27.8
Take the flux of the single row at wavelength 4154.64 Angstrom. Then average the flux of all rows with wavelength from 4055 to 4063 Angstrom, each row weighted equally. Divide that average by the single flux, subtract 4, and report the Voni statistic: -3.07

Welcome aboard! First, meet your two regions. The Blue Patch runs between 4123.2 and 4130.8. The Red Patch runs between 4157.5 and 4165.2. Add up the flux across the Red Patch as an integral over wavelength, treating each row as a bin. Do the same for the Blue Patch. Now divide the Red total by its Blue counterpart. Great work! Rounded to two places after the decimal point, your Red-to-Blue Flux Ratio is 1.04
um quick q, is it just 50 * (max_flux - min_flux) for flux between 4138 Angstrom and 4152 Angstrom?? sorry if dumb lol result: 140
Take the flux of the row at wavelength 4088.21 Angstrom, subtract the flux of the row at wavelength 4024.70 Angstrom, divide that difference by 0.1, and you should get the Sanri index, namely 16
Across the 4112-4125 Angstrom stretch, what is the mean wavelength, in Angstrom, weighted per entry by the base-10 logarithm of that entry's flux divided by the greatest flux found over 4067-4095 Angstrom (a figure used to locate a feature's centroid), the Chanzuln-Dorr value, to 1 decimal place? 4118.7 Angstrom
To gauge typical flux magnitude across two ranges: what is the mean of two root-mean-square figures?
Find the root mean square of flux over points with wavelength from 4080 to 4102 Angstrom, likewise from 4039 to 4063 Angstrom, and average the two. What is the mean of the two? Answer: 27.3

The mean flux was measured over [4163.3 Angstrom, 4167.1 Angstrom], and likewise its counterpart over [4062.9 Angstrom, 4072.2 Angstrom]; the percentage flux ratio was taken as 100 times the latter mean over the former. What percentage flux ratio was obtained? 87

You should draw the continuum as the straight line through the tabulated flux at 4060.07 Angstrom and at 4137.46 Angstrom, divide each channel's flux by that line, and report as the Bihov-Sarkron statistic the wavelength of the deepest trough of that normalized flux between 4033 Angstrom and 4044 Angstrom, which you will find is 4033.98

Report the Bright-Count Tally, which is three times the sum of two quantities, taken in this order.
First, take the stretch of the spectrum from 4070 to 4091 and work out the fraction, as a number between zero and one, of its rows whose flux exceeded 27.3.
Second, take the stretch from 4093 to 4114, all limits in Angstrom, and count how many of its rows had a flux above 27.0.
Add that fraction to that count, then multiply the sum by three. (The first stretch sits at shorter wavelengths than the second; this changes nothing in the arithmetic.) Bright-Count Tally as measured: 17.2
